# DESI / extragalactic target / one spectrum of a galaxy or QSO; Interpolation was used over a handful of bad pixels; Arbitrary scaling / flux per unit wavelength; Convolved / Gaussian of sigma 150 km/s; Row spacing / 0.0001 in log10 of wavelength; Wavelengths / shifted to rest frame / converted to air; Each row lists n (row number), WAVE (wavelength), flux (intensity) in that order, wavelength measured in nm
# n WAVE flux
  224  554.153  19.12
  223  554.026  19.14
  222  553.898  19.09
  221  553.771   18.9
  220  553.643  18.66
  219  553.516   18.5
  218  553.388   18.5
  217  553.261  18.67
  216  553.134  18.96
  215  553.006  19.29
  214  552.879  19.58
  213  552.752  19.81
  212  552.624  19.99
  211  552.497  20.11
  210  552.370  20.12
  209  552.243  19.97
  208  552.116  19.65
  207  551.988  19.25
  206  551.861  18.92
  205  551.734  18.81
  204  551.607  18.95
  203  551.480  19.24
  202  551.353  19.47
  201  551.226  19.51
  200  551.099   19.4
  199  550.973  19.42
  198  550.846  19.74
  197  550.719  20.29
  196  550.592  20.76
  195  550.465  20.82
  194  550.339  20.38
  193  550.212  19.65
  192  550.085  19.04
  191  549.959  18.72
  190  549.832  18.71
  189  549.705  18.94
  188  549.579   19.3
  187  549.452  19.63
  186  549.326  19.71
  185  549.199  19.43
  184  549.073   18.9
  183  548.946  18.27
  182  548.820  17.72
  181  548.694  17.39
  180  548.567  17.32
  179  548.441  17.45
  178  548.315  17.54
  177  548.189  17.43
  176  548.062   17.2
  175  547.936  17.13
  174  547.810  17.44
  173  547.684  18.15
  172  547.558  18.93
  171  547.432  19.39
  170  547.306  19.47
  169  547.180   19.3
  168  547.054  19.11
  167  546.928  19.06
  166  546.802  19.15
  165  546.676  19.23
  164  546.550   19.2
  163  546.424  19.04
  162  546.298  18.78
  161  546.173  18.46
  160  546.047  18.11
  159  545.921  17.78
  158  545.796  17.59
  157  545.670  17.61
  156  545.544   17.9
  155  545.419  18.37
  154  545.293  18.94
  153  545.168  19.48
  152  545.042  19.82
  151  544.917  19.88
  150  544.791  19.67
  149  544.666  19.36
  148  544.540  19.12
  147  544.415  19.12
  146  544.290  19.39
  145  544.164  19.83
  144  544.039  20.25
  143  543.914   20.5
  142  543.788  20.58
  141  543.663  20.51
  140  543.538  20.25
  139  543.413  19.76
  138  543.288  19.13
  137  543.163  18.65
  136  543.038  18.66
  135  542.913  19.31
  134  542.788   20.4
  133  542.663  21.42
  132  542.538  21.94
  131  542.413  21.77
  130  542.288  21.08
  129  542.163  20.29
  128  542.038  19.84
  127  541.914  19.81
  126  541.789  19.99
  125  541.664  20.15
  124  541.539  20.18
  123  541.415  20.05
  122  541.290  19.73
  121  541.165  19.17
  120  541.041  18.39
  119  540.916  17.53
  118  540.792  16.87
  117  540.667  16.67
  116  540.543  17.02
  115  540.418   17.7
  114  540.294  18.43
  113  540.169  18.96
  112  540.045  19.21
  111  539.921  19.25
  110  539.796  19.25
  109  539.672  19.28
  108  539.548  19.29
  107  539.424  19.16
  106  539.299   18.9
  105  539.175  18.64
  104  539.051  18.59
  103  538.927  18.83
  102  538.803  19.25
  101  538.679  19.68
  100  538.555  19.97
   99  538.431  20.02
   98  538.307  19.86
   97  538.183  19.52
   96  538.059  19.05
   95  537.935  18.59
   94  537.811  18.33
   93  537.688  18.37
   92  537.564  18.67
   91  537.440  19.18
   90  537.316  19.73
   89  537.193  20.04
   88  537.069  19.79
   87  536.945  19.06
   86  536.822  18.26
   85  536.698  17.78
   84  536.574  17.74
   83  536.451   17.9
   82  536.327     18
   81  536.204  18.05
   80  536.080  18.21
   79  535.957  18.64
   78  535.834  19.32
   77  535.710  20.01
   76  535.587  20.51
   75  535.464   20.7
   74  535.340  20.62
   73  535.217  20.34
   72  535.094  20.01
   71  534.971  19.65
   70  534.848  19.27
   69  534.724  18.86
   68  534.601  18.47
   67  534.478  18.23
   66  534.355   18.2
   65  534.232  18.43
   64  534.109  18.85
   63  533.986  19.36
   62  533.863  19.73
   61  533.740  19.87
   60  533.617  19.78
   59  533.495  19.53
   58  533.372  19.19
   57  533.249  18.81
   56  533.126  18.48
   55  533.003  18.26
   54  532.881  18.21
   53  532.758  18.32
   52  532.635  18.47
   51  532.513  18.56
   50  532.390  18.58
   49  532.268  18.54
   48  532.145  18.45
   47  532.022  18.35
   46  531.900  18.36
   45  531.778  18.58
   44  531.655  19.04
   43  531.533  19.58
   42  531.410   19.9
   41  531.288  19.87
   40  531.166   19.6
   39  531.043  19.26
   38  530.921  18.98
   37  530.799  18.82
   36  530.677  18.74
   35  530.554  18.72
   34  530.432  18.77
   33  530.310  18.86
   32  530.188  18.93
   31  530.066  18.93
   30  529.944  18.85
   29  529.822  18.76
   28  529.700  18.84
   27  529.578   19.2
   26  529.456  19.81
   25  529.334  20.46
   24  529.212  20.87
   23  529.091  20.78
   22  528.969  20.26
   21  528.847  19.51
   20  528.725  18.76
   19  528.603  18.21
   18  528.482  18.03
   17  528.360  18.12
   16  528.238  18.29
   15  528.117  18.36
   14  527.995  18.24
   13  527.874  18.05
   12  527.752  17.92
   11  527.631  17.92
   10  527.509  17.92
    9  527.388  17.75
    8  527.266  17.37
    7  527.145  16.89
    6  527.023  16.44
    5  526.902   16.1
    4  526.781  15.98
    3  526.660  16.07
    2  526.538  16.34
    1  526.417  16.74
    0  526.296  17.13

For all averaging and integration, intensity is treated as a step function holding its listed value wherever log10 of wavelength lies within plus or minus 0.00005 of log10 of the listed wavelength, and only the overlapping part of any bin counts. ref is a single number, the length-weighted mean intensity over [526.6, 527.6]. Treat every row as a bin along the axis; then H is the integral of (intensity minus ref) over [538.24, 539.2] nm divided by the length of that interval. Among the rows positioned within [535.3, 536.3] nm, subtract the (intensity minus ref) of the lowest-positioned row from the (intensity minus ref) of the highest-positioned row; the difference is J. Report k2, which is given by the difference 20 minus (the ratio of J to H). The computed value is 21.0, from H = 2.5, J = -2.6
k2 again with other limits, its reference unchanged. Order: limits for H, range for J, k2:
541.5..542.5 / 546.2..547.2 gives 19.9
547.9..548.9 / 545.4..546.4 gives 19.3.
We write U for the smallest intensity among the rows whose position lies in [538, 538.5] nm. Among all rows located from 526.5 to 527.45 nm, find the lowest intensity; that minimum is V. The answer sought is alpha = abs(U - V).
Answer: 3.1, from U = 19.05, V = 15.98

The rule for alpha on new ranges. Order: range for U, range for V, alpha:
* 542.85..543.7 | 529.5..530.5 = 0.1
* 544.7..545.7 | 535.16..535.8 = 2.4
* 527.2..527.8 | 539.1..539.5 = 1.3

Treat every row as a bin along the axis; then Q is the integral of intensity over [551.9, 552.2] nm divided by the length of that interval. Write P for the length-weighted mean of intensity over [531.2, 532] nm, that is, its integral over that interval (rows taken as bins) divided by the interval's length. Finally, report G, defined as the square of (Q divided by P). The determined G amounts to 1.020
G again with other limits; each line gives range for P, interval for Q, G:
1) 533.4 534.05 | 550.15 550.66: 1.079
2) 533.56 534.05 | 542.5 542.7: 1.214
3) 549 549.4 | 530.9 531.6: 1.025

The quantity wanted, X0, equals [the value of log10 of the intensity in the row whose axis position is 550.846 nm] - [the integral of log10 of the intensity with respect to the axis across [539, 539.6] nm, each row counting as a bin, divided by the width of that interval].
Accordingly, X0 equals 0.02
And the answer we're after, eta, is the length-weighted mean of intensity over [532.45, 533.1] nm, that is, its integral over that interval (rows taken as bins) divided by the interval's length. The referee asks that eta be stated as 18.4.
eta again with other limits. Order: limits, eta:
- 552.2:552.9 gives 20.0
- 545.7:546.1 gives 17.8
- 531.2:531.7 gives 19.6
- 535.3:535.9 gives 20.2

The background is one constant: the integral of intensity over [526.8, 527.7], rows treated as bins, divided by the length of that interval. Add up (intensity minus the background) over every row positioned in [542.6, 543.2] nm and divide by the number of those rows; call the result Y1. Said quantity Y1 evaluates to 2.5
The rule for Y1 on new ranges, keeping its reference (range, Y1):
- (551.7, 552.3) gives 2.2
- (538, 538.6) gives 2.5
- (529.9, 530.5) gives 1.7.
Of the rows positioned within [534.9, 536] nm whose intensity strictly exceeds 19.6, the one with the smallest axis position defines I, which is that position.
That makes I 534.971 nm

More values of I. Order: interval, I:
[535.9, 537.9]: 537.069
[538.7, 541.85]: 541.290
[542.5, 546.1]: 542.538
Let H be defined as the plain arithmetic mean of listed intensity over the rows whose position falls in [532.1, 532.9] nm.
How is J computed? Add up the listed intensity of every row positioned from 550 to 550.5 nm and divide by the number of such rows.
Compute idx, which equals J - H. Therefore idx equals 1.5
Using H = 18.4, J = 20.0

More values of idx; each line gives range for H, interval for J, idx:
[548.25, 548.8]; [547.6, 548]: 0.1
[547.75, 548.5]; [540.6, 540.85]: -0.6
